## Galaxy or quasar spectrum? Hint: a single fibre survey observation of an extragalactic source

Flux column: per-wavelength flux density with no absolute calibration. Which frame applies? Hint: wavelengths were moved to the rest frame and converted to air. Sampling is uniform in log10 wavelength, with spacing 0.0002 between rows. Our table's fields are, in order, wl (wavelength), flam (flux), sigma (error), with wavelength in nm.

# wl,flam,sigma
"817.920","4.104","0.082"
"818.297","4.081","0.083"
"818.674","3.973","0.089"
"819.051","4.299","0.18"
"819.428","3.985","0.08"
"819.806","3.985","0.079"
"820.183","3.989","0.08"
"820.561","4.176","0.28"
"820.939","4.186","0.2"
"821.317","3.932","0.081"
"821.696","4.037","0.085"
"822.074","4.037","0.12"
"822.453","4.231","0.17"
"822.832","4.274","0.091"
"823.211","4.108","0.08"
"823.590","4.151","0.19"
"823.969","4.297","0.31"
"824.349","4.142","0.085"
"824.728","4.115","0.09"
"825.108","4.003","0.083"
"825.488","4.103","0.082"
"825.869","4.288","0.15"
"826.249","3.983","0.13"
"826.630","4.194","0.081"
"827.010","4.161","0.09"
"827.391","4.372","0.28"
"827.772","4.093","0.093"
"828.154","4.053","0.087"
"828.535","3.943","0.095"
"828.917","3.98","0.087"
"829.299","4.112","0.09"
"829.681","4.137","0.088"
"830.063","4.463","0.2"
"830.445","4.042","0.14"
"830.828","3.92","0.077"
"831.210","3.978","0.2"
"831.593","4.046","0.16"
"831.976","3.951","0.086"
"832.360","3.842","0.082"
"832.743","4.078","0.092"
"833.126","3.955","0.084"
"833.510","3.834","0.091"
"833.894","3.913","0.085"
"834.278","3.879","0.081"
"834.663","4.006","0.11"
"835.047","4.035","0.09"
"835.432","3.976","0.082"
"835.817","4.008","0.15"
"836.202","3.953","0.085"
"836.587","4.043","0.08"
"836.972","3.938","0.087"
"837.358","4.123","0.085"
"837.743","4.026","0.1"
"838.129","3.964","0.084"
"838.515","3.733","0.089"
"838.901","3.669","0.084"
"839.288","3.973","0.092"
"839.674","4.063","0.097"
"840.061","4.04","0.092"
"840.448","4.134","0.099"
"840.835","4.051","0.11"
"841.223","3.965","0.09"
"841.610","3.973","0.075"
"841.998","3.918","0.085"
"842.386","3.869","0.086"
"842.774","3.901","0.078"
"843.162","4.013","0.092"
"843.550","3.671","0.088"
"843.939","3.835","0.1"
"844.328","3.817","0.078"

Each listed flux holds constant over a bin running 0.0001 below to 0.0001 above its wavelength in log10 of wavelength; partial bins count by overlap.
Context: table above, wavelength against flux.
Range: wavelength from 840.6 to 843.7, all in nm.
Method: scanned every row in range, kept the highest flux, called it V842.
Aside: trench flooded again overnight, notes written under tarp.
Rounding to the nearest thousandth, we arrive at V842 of 4.051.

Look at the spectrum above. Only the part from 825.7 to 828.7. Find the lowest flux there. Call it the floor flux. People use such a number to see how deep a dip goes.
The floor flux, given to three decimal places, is 3.943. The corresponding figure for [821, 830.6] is 3.932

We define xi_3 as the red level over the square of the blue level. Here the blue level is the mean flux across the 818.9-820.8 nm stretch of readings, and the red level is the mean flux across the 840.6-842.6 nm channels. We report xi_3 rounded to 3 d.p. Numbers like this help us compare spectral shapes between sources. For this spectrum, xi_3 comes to 0.237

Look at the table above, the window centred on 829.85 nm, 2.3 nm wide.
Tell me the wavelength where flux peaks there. 830.063 nm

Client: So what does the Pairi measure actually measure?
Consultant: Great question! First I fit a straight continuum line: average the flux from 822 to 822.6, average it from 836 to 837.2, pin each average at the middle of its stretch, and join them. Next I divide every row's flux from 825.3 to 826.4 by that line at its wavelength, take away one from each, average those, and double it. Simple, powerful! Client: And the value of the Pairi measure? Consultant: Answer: 0.01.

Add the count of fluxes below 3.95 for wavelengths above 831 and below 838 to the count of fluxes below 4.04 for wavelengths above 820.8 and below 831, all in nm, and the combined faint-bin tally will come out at 13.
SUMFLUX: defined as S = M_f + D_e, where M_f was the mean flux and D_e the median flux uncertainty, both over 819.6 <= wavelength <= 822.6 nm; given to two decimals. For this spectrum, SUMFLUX 4.17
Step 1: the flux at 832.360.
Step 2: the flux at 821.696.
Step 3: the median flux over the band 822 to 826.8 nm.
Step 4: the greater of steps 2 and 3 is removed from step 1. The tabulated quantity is -0.30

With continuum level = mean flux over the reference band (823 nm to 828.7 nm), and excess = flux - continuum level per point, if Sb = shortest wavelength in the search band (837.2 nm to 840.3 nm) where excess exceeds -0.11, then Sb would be 837.358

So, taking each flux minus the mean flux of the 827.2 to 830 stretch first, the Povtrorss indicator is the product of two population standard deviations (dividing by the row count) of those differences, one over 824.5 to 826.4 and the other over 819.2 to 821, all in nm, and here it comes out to 0.010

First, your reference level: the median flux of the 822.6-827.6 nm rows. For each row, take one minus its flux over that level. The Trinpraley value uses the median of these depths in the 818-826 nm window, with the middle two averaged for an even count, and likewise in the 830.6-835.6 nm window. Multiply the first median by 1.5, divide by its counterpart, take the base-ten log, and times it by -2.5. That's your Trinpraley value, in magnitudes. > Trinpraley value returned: 1.2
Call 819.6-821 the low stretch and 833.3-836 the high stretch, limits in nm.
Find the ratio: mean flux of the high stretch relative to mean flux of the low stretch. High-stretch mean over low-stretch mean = 0.97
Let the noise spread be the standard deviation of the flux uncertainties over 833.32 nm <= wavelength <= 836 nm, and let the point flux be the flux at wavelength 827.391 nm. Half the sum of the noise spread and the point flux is 2.20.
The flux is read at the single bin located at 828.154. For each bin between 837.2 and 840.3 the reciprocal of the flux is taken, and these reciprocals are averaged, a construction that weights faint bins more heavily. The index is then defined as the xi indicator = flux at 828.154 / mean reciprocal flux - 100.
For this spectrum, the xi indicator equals -84.0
